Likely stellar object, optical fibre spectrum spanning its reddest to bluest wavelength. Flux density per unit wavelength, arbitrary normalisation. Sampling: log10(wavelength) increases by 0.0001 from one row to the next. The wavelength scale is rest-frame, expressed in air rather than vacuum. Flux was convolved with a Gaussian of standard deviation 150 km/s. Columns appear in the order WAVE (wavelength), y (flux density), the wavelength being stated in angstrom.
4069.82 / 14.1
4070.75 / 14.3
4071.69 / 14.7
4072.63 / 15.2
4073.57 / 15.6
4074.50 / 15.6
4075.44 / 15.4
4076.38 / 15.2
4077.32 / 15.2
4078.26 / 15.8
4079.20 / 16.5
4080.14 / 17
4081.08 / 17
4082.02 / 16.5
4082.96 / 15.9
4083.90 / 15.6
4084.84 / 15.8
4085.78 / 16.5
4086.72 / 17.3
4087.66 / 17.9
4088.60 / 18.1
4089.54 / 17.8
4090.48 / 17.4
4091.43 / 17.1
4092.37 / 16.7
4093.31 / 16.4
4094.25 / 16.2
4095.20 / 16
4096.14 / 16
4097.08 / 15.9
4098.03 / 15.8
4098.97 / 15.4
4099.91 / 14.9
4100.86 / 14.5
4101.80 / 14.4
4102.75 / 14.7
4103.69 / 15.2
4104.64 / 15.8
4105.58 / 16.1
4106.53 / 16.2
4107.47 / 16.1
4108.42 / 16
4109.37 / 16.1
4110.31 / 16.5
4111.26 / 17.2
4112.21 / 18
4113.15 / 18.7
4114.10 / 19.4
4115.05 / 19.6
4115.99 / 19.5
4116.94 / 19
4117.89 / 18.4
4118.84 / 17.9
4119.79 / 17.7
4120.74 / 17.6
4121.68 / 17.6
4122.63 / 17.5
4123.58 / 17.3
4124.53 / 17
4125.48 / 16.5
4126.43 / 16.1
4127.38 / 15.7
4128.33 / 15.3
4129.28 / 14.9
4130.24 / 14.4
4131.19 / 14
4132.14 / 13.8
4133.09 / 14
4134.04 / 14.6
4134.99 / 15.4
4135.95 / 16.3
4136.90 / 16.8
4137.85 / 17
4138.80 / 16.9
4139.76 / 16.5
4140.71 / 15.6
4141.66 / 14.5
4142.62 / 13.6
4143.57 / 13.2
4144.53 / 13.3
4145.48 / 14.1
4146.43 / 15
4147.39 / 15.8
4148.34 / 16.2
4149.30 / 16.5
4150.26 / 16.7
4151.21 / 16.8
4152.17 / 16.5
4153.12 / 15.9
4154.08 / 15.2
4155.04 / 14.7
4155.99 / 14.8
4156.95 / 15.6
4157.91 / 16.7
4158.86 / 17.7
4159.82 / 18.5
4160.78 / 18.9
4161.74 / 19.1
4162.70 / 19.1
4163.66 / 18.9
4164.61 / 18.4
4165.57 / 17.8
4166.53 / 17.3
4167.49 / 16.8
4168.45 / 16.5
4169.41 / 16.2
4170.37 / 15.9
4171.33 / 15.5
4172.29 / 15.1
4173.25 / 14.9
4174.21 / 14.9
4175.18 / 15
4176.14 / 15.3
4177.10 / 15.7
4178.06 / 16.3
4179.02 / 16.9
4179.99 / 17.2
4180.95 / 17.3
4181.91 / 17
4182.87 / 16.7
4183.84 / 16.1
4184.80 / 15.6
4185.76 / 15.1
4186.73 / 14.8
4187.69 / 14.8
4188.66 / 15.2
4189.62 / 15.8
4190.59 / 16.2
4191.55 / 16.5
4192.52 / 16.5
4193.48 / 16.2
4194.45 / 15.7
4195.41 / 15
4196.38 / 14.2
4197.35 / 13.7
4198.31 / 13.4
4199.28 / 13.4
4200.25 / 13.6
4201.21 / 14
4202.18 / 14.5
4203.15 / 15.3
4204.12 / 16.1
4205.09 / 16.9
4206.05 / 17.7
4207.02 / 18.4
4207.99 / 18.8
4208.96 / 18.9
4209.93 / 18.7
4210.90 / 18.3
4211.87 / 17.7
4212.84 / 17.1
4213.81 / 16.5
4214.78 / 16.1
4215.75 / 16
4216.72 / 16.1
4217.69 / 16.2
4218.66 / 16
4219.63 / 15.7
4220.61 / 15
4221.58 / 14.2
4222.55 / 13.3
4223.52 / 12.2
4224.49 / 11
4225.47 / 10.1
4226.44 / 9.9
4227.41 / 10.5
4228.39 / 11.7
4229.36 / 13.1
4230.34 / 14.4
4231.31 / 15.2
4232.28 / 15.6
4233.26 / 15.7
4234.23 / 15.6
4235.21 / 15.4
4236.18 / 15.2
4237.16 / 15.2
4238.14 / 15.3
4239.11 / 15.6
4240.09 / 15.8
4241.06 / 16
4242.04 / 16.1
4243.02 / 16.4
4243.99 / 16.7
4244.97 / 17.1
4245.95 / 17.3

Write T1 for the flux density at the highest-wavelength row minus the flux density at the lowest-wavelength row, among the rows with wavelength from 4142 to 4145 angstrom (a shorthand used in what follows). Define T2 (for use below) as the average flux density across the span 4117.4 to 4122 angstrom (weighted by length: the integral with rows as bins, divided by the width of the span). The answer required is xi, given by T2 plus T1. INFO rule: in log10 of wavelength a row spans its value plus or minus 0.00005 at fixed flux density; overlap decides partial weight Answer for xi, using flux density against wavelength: 17.6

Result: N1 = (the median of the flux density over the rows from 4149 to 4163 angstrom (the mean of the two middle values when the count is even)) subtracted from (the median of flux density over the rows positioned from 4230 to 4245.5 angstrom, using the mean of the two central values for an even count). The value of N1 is -1.1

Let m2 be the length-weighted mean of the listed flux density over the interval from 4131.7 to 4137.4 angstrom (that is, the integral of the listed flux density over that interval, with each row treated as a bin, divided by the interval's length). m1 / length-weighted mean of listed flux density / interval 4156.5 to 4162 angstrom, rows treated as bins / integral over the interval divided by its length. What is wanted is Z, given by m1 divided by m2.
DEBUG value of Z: 1.17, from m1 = 17.7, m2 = 15.2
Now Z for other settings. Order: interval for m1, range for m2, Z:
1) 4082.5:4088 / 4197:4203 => 1.19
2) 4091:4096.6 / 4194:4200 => 1.16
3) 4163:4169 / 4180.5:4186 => 1.08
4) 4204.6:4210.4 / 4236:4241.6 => 1.17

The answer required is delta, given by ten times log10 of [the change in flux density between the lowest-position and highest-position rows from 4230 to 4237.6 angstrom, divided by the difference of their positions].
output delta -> -9.3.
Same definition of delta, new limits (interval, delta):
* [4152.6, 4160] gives -4.1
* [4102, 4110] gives -6.7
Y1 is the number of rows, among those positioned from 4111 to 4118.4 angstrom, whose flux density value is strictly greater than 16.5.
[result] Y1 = 8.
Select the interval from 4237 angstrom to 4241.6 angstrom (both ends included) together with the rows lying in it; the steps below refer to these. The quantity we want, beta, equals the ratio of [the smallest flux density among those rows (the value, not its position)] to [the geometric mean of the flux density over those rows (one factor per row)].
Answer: 0.976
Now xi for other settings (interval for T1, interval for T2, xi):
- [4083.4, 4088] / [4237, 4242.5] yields 18.0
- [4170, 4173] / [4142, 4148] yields 13.4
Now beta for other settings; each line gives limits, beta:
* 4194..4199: 0.932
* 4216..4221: 0.950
